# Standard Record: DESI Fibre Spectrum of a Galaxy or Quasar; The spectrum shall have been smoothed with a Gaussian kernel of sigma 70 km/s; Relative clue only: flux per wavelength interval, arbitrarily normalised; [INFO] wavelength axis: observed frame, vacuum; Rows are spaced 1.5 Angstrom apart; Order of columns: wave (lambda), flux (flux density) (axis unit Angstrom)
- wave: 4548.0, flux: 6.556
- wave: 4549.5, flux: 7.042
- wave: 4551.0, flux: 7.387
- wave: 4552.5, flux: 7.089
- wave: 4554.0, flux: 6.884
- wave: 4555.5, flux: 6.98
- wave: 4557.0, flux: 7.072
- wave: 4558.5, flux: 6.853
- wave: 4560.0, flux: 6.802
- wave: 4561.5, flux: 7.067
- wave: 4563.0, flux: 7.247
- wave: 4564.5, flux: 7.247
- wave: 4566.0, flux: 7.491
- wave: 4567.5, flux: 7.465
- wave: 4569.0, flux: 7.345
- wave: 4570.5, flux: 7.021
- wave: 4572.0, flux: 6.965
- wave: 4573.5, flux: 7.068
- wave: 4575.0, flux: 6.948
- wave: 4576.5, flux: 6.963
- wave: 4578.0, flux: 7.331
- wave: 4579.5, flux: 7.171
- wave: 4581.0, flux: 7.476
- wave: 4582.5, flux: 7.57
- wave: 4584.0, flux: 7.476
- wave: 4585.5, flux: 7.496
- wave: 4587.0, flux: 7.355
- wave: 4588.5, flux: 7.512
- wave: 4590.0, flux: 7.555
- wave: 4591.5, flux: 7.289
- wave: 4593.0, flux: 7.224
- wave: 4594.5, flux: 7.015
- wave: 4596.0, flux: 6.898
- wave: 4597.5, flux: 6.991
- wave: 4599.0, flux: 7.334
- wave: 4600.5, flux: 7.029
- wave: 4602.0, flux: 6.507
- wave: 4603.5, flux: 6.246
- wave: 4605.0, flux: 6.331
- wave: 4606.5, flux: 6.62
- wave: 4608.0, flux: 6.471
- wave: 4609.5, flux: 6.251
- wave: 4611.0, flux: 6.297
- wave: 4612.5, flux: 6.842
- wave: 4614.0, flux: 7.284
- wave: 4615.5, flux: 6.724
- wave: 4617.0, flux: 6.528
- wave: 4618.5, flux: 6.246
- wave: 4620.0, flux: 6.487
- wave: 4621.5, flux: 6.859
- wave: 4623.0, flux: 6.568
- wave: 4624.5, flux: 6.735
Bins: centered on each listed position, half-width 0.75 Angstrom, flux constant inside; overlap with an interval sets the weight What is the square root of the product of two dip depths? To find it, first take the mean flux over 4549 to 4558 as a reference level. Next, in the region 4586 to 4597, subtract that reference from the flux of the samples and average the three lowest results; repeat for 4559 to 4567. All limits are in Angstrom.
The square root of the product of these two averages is 0.03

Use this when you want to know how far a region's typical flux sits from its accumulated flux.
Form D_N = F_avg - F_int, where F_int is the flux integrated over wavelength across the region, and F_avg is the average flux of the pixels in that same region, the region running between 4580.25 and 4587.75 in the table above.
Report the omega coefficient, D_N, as -49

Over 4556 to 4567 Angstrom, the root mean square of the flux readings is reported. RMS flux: 7.1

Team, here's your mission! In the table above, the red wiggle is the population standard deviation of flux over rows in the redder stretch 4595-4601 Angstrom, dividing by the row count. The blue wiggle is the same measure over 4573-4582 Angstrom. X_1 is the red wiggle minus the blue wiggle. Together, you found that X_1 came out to -0.03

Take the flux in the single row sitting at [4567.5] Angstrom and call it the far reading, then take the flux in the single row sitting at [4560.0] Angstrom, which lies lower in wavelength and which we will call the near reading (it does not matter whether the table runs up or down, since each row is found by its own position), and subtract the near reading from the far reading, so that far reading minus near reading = 0.66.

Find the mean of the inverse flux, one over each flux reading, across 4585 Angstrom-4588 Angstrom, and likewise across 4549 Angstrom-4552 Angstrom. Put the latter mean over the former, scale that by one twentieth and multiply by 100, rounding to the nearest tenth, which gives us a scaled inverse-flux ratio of 5.1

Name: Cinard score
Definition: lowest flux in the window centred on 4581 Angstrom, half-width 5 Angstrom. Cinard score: 6.963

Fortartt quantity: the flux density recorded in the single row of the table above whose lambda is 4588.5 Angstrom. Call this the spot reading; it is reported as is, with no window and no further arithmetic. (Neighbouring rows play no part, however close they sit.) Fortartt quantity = 7.512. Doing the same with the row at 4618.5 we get 6.246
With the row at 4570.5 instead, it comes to 7.021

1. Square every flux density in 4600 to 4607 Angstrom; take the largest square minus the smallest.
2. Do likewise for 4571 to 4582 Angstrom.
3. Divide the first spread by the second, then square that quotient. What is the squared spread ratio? 1.9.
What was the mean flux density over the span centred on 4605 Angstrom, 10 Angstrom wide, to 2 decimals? 6.49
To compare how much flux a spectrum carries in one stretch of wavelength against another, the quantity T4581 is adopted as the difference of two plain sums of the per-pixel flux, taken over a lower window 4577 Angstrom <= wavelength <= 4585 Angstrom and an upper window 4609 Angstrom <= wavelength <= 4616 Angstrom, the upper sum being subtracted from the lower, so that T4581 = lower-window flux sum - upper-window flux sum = 4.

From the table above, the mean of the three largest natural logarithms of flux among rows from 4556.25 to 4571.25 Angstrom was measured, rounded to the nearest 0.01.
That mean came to 2.01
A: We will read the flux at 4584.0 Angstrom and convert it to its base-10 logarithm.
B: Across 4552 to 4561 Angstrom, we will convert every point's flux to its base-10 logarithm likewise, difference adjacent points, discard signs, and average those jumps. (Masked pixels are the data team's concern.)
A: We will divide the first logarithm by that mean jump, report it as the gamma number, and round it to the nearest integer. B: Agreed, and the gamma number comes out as 106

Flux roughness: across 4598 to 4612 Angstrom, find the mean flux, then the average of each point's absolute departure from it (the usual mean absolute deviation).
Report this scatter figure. 0.29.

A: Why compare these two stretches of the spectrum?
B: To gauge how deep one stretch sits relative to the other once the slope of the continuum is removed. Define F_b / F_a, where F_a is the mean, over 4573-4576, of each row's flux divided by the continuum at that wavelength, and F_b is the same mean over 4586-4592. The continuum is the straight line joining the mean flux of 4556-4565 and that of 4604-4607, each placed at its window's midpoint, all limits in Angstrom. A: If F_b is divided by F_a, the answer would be 1.09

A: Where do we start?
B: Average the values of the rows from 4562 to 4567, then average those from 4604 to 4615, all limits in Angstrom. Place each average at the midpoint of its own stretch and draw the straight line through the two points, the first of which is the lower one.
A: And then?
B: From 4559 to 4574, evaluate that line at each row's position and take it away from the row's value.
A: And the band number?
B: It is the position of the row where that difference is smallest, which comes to 4560.0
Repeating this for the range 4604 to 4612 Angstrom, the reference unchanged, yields 4609.5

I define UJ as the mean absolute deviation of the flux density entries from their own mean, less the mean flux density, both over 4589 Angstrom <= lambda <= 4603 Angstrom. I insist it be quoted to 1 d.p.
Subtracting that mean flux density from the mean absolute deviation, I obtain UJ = -6.9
